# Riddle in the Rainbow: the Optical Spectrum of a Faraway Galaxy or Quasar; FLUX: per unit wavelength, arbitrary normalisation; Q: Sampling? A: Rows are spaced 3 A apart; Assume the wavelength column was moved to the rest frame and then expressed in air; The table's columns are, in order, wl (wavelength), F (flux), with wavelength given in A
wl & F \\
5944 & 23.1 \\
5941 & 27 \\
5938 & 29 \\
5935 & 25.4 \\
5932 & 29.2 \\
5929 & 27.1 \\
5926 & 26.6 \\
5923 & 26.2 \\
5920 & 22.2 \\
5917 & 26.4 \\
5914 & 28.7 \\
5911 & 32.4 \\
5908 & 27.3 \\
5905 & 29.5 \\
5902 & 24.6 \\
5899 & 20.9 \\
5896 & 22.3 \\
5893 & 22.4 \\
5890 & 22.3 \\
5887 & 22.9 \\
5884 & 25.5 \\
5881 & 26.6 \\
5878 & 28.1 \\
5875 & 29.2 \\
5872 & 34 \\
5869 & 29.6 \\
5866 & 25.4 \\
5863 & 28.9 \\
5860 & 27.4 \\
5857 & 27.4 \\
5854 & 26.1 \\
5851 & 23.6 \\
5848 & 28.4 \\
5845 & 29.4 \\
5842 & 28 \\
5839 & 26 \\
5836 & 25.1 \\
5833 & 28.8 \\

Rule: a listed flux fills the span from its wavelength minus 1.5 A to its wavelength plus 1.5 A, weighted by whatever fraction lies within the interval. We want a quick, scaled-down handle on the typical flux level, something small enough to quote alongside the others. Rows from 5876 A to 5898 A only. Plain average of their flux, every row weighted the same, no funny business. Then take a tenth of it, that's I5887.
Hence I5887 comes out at 2.43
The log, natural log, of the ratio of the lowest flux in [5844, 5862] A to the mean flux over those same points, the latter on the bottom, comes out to -0.136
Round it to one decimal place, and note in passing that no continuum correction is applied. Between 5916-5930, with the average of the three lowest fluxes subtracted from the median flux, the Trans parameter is 1.5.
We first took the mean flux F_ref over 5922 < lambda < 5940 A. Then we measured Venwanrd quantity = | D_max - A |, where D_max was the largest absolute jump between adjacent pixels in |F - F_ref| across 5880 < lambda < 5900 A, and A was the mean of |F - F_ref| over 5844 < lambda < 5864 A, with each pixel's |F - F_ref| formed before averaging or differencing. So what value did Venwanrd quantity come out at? 1.2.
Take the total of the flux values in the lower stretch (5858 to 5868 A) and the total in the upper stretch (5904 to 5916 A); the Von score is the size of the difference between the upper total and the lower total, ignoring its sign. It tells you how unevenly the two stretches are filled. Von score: 36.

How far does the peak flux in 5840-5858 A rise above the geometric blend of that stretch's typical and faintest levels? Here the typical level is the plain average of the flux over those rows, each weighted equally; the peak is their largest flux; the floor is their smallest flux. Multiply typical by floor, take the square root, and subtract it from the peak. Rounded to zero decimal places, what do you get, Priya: 4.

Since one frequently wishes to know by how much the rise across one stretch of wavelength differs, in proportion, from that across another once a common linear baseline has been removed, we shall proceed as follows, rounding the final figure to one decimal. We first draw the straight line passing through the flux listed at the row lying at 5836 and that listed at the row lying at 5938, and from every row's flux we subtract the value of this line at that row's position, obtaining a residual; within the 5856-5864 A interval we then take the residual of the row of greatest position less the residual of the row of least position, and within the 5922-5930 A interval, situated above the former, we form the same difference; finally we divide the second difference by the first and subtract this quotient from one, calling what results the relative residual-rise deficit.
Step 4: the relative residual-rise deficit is 0.5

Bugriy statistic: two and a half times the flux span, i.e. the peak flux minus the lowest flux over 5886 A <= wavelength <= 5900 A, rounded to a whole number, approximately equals 5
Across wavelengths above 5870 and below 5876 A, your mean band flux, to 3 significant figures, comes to 31.6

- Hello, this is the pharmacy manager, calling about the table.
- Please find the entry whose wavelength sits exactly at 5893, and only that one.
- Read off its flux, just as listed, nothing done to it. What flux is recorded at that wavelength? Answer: 22.4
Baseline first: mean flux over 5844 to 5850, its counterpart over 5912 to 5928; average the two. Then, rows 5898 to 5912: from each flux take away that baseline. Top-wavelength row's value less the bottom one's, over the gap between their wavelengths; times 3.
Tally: 2.9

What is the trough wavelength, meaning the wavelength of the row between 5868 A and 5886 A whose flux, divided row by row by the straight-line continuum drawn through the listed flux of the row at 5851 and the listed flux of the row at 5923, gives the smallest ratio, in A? 5884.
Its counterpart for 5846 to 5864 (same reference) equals 5851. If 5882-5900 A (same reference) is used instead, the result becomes 5899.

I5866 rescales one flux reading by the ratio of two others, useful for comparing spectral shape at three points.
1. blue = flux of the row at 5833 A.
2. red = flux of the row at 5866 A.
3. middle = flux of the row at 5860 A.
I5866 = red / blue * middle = 24.2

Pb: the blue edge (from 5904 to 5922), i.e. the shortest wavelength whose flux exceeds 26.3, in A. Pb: 5905 A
